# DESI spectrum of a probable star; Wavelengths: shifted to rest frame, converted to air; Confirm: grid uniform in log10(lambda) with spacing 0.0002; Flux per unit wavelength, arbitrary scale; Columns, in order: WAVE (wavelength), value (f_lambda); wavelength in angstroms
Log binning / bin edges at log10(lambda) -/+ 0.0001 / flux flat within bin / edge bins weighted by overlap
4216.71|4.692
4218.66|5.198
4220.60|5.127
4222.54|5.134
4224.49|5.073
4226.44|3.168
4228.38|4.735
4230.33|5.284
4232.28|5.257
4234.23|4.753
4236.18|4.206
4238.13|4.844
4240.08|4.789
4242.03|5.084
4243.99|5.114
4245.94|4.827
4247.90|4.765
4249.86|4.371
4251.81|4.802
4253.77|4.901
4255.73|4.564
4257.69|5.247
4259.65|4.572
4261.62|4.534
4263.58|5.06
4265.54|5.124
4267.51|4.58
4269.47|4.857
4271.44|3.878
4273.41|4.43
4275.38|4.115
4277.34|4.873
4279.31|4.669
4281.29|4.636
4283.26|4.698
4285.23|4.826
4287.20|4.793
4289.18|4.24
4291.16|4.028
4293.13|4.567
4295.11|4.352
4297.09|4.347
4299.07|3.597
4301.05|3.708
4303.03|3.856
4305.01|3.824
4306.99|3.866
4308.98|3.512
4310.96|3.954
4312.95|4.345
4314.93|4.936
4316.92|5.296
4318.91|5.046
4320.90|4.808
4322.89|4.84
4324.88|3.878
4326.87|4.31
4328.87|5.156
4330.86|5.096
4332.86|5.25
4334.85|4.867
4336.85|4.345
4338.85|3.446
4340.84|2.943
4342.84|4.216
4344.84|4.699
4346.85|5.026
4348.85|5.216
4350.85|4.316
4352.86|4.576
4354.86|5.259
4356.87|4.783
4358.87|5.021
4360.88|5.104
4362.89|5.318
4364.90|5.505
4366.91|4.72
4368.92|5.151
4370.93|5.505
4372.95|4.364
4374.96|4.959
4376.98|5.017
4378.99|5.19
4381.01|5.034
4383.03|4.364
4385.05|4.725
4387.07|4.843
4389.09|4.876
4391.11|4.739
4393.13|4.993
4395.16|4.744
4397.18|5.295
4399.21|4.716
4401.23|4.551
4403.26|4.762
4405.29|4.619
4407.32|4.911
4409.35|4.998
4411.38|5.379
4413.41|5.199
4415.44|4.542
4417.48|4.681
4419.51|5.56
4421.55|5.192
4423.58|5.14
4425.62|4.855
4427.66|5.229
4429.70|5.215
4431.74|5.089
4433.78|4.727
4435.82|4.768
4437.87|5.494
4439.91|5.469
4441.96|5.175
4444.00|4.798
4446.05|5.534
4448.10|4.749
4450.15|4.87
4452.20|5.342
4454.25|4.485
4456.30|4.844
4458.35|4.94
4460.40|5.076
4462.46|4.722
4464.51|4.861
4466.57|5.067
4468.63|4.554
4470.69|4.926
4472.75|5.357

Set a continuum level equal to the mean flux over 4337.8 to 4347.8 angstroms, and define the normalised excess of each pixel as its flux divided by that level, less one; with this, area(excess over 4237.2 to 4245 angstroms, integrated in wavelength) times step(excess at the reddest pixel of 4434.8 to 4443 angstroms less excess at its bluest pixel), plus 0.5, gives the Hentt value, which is 0.67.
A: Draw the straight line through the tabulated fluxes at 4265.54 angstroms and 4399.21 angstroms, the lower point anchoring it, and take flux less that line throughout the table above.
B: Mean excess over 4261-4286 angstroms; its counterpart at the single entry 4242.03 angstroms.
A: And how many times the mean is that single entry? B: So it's 0.2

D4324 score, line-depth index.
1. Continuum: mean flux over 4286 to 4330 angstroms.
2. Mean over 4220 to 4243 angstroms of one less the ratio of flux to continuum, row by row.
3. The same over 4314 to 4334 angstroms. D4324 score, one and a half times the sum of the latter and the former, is -0.34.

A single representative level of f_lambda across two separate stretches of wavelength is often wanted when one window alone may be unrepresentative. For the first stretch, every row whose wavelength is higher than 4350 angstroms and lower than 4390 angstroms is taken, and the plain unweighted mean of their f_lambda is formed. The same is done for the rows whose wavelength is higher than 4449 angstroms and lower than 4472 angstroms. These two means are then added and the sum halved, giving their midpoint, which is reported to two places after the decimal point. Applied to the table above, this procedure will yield 4.91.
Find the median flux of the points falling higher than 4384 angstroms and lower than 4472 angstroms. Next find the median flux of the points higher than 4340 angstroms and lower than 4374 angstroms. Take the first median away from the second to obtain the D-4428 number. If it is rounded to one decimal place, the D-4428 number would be 0.1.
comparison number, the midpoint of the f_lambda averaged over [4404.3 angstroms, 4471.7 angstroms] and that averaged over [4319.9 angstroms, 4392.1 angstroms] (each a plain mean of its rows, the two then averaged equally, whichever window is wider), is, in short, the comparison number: 4.88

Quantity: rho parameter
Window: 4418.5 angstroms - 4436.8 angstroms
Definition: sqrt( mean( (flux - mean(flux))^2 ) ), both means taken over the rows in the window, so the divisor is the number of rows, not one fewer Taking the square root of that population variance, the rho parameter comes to 0.25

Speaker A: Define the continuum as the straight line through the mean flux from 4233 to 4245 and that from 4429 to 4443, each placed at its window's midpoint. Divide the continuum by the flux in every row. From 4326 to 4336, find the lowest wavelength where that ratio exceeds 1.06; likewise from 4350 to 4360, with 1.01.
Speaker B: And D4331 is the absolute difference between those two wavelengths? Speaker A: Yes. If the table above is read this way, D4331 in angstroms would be 24.0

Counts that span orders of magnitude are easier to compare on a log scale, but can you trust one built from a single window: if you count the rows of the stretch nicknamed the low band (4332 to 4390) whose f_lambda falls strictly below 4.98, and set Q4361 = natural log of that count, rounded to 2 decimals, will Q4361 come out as 2.77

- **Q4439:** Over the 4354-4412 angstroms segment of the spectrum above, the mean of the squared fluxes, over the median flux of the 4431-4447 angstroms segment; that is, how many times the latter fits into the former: 4.8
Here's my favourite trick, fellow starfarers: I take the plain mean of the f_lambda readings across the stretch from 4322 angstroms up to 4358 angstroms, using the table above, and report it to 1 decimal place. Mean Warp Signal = 4.6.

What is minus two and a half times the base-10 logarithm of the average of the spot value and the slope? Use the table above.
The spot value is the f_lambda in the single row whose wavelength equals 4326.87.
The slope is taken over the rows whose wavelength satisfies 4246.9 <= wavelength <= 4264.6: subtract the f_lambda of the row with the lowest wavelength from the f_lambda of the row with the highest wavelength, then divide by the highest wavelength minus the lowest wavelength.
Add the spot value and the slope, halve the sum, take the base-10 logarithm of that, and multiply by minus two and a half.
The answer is -0.84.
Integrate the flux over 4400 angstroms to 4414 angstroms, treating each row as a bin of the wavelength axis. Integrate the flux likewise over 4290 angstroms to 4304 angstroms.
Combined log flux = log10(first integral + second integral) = 2.10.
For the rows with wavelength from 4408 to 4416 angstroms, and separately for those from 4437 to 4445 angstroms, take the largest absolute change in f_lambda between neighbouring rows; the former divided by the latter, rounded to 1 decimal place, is 1.7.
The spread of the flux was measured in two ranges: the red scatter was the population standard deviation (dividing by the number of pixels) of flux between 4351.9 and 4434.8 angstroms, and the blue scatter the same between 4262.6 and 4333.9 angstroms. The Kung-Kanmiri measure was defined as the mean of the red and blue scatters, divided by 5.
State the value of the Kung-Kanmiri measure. 0.081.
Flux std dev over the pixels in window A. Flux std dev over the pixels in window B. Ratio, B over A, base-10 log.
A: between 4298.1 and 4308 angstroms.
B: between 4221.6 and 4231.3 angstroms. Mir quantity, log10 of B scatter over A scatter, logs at 0.9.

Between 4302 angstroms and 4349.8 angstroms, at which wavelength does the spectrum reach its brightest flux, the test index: 4316.92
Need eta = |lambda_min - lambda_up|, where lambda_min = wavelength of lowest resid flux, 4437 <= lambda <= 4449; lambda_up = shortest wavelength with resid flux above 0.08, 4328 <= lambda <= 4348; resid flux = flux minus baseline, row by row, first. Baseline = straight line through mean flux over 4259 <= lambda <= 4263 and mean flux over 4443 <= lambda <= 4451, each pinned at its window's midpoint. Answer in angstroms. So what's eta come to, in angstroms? 119.2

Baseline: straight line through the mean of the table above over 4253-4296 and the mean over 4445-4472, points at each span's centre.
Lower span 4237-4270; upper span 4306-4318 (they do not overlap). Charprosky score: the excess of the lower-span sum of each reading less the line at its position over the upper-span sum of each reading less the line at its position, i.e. 6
